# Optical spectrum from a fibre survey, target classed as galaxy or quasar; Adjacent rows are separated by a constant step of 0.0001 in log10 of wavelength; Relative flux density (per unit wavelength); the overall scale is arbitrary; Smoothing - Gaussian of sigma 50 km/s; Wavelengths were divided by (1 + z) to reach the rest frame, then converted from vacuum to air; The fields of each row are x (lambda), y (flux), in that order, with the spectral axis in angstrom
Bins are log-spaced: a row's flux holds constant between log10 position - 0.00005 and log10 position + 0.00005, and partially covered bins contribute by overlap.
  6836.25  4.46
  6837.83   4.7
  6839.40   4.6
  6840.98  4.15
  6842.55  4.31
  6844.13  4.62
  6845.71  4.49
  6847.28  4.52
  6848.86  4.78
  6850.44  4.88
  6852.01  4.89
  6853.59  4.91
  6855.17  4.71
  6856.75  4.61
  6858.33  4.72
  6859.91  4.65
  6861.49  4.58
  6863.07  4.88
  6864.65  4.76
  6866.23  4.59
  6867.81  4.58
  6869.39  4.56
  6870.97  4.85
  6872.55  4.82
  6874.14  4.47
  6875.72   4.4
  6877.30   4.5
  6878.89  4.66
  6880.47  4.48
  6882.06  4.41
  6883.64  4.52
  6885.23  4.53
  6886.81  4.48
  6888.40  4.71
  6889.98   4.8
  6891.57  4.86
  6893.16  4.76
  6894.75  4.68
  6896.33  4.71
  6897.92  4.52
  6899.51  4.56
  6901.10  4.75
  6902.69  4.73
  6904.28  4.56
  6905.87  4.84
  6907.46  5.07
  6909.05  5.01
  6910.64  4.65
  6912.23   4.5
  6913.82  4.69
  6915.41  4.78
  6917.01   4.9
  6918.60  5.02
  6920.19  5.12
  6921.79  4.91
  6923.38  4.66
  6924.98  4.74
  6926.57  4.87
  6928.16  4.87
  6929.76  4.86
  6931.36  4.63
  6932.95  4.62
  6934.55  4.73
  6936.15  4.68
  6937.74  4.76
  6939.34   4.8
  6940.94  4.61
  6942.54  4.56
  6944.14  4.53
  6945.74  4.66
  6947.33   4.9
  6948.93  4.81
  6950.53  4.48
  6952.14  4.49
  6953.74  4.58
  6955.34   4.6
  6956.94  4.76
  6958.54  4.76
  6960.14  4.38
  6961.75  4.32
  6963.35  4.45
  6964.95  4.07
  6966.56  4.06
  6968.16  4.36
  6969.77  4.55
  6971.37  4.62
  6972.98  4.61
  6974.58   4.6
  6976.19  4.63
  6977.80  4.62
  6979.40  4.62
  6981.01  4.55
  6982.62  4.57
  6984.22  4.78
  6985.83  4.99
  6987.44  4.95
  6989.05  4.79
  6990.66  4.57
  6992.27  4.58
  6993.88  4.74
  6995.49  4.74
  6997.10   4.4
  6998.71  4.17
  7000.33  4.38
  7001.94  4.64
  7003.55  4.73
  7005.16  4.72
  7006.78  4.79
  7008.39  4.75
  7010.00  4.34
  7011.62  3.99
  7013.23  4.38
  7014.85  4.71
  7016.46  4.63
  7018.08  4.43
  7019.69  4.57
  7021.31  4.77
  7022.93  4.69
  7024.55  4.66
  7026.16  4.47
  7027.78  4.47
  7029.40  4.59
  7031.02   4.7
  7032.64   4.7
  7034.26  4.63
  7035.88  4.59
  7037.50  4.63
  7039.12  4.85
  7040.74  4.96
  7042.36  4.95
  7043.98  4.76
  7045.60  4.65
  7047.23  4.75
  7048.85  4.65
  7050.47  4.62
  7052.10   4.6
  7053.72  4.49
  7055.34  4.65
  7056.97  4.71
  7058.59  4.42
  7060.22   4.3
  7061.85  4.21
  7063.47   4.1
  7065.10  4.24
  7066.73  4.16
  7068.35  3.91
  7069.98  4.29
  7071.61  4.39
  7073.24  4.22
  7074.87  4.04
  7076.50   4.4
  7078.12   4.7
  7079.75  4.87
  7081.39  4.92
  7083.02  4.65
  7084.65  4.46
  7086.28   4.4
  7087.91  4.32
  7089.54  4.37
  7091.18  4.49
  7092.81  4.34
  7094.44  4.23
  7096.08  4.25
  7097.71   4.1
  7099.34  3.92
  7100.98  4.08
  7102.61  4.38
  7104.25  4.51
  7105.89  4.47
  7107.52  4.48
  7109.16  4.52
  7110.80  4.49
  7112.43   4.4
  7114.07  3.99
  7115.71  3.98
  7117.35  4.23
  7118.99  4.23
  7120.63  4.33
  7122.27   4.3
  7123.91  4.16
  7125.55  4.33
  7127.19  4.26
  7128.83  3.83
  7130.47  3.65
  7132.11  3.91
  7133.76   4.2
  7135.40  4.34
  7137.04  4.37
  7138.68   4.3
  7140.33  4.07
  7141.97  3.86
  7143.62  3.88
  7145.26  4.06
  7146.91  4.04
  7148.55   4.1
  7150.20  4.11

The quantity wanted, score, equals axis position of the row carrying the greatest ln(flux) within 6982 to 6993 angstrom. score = 6985.83 angstrom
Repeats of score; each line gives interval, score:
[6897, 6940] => 6920.19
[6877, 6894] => 6891.57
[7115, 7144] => 7137.04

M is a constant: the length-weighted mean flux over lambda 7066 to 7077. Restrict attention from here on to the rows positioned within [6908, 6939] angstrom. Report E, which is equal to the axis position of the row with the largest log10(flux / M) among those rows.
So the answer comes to 6920.19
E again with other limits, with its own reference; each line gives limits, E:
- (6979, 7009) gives 6985.83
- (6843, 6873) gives 6853.59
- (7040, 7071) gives 7040.74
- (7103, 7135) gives 7109.16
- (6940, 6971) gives 6947.33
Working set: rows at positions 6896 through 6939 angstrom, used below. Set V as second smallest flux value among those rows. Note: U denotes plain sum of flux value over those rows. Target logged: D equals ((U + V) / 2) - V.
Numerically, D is 62.1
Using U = 129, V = 4.52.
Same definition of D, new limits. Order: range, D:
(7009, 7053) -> 60.2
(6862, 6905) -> 60.4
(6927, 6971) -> 59.9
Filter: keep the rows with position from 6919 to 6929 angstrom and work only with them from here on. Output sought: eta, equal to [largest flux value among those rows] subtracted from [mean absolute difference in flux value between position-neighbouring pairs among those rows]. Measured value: -4.99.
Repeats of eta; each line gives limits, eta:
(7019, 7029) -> -4.67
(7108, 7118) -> -4.36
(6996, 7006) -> -4.57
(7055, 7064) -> -4.58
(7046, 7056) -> -4.67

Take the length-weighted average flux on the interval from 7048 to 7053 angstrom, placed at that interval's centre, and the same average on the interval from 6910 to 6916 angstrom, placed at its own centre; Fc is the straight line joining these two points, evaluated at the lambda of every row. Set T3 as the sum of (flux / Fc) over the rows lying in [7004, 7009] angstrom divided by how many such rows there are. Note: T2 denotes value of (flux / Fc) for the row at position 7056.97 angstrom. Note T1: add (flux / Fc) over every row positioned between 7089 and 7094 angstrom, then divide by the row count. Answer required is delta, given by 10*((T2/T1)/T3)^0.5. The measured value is 10.21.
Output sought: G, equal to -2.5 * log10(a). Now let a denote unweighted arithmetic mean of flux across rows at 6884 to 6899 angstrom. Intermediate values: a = 4.67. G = -1.67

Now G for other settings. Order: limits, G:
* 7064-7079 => -1.57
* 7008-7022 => -1.63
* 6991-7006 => -1.65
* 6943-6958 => -1.67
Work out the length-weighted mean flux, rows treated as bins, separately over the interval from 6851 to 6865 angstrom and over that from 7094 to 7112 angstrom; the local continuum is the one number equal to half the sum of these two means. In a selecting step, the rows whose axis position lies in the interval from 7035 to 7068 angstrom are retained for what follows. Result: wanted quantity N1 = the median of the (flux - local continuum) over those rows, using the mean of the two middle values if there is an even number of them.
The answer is 0.09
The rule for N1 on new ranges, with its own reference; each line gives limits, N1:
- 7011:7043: 0.10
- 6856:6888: 0.05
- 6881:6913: 0.16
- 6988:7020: 0.07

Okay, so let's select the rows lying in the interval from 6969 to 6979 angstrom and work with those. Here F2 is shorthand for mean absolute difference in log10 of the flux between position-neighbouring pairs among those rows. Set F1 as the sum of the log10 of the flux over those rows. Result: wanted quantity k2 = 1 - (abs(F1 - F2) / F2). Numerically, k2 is -1619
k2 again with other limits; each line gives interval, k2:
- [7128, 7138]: -182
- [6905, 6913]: -188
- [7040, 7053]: -737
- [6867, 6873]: -255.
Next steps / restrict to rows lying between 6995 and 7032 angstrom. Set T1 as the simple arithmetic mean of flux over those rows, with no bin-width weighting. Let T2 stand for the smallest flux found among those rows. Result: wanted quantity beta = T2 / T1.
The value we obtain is 0.876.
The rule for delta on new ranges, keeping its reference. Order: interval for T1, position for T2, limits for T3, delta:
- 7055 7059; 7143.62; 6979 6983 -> 9.27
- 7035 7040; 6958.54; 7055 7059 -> 10.09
